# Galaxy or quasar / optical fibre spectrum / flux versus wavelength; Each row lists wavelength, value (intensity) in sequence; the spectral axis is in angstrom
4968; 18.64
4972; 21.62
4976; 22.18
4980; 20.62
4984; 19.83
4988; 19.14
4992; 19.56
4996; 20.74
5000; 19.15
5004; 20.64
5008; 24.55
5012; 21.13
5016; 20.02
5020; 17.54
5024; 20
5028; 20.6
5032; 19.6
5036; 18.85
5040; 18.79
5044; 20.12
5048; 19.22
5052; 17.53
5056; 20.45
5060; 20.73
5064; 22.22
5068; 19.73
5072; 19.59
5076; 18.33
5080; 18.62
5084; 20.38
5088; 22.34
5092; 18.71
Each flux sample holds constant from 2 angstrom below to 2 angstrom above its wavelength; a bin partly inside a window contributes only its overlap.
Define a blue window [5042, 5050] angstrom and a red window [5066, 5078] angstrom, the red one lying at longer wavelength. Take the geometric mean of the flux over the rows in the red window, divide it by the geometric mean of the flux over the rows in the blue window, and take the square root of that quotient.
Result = 0.99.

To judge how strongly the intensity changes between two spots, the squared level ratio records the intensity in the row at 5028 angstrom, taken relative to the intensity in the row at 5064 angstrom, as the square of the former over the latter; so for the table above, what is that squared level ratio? 0.86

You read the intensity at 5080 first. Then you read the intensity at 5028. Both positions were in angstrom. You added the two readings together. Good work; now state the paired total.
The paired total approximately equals 39.2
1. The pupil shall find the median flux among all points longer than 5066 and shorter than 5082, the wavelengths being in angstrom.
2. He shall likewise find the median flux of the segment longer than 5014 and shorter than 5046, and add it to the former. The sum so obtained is 38.9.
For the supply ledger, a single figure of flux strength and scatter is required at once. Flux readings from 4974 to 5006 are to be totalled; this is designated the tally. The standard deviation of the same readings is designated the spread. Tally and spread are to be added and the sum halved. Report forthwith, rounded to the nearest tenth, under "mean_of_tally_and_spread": 81.4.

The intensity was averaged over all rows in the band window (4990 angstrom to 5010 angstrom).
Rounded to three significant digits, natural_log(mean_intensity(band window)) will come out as 3.04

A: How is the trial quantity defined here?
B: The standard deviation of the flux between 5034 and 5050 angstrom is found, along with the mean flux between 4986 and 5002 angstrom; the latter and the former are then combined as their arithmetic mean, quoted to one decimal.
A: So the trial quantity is 10.1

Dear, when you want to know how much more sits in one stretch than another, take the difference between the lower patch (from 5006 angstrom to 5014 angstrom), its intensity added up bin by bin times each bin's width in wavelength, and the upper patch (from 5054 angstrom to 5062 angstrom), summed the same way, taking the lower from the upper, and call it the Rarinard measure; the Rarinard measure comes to -18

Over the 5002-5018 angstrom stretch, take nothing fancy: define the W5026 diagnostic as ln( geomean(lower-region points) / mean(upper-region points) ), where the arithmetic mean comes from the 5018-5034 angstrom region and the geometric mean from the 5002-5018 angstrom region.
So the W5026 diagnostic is 0.10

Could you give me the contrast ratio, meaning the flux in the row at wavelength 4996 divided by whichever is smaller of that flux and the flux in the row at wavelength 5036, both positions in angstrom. 1.10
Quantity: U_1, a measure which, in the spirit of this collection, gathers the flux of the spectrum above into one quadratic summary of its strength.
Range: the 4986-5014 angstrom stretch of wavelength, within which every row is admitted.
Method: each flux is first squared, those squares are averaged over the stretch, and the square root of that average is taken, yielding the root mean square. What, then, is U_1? 20.8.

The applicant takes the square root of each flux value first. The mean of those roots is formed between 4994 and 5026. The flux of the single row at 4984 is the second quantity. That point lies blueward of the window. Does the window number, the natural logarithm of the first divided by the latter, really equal -1.48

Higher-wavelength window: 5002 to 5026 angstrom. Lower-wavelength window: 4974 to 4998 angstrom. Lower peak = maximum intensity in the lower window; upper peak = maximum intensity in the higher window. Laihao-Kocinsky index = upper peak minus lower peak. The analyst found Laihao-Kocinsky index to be 2.4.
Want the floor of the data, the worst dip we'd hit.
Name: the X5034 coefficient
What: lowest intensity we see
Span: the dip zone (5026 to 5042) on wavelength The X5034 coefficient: 18.79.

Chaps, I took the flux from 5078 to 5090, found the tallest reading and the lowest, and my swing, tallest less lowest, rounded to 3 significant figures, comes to 3.72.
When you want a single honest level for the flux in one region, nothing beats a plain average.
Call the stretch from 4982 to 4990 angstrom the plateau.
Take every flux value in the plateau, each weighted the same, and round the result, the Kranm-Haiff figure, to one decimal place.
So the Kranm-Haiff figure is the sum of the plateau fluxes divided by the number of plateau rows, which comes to 19.5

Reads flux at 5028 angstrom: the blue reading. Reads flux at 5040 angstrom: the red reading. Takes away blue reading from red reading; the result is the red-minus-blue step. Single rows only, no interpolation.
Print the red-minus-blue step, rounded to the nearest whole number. -2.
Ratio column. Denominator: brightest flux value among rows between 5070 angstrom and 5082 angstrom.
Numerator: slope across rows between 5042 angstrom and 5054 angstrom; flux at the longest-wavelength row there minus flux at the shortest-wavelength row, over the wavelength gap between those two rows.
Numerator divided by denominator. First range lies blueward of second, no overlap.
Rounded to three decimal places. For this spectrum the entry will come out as -0.017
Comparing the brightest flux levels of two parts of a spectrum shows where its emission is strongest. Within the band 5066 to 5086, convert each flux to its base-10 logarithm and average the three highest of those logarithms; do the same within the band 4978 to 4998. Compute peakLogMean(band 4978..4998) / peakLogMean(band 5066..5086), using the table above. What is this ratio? 1.01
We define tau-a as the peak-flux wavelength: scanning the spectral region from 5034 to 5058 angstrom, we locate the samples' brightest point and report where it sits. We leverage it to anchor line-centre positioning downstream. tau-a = 5056 angstrom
